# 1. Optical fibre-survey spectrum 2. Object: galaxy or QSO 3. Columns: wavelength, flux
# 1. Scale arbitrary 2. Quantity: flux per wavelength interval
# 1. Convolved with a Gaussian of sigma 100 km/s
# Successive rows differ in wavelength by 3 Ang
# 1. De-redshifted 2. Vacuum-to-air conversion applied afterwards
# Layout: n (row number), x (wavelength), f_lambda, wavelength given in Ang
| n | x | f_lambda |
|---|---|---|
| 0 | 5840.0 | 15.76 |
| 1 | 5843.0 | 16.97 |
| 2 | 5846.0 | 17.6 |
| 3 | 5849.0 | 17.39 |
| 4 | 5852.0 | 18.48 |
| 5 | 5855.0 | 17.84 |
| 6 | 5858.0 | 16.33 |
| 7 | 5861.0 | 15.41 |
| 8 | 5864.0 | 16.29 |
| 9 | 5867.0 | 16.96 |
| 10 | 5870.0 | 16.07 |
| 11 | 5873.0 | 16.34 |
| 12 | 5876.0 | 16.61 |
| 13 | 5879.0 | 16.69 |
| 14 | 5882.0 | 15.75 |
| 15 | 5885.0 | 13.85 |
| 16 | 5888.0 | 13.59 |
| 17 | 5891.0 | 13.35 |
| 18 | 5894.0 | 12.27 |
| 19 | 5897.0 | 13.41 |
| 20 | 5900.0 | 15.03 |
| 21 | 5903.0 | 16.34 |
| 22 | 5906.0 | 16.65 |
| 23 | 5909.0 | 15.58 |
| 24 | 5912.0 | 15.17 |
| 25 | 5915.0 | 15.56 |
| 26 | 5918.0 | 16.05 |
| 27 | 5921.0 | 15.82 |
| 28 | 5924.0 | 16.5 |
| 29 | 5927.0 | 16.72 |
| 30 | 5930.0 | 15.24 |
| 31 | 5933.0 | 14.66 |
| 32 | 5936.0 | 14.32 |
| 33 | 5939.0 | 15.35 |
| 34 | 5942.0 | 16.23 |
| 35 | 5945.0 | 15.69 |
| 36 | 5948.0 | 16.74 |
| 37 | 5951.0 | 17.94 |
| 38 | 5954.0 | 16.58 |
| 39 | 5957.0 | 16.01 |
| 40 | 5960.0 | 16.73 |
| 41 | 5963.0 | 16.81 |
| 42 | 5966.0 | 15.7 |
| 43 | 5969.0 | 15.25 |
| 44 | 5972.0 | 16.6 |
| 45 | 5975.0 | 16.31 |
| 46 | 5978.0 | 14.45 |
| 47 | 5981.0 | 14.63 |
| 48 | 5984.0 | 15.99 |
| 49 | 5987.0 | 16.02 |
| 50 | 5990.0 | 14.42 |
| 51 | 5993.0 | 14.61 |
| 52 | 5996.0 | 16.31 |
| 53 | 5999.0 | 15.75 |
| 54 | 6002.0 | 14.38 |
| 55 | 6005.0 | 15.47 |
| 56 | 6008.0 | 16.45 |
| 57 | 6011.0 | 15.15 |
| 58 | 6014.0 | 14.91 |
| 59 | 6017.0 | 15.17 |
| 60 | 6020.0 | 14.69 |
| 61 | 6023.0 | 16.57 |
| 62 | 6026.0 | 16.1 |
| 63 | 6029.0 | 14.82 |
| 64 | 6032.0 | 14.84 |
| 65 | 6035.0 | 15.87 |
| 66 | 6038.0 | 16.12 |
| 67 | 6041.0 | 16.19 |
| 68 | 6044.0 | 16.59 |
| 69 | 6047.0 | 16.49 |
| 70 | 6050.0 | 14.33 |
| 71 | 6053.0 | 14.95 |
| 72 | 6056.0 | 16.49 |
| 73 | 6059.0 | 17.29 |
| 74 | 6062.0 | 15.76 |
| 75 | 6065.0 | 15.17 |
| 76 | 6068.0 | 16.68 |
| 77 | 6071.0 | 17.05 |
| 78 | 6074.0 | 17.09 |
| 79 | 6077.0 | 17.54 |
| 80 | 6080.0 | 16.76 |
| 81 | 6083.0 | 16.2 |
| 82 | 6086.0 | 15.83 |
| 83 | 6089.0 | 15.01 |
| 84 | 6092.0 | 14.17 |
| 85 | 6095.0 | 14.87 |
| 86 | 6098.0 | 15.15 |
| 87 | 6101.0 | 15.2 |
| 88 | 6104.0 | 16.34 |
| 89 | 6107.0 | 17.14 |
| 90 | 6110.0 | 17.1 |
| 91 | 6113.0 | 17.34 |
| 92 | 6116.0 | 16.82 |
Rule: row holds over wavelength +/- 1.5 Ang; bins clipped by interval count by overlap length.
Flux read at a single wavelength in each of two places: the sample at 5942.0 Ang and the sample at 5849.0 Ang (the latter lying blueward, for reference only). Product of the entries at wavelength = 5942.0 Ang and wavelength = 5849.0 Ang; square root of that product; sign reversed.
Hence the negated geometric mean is -16.8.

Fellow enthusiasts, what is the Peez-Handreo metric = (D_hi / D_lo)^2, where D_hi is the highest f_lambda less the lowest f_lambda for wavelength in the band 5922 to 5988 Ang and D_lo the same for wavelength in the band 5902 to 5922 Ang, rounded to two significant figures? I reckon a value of 6.0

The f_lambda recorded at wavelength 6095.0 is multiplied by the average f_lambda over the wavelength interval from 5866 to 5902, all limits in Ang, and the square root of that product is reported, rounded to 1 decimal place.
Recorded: 14.9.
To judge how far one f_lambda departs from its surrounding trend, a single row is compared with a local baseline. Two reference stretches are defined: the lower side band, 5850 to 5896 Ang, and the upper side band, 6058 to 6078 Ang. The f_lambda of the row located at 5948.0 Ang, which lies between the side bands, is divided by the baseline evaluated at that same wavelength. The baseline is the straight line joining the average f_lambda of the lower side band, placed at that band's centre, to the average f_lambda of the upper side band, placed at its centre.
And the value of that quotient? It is 1.04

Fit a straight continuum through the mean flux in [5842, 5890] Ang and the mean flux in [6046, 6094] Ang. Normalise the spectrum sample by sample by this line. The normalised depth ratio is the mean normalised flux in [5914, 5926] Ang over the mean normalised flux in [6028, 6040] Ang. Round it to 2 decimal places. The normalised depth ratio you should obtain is 1.03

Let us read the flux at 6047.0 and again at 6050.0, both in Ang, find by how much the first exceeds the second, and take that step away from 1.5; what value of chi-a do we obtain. -0.7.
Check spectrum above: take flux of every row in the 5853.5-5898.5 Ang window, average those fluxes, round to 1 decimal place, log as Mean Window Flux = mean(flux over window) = 15.4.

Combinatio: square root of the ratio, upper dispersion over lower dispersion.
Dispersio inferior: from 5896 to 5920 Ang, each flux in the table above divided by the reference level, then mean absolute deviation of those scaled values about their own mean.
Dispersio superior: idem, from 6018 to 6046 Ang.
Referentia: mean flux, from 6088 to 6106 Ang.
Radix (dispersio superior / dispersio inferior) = 1.0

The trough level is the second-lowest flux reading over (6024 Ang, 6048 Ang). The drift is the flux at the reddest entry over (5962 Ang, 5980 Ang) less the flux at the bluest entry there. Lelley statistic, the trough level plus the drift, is 12.5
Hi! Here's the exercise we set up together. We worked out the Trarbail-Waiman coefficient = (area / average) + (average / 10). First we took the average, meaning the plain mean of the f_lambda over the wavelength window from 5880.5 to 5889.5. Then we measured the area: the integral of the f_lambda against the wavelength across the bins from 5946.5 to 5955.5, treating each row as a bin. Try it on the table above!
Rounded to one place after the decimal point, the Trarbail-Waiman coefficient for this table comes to 12.1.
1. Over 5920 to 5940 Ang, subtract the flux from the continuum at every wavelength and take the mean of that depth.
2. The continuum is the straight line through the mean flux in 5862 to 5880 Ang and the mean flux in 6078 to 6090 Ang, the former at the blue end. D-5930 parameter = 0.8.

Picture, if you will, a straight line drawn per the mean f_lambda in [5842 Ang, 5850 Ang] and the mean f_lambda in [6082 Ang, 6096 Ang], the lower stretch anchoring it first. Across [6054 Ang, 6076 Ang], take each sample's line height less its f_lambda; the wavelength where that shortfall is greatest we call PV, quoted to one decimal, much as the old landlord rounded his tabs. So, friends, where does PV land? 6065.0 Ang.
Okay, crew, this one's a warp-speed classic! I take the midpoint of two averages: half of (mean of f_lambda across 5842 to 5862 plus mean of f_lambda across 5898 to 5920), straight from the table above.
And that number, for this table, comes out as 16.5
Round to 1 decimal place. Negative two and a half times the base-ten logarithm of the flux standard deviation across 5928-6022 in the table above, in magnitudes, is 0.1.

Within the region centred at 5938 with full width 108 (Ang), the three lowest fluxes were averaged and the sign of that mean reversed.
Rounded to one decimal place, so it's -13.0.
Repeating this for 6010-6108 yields -14.4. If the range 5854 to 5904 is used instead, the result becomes -13.0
